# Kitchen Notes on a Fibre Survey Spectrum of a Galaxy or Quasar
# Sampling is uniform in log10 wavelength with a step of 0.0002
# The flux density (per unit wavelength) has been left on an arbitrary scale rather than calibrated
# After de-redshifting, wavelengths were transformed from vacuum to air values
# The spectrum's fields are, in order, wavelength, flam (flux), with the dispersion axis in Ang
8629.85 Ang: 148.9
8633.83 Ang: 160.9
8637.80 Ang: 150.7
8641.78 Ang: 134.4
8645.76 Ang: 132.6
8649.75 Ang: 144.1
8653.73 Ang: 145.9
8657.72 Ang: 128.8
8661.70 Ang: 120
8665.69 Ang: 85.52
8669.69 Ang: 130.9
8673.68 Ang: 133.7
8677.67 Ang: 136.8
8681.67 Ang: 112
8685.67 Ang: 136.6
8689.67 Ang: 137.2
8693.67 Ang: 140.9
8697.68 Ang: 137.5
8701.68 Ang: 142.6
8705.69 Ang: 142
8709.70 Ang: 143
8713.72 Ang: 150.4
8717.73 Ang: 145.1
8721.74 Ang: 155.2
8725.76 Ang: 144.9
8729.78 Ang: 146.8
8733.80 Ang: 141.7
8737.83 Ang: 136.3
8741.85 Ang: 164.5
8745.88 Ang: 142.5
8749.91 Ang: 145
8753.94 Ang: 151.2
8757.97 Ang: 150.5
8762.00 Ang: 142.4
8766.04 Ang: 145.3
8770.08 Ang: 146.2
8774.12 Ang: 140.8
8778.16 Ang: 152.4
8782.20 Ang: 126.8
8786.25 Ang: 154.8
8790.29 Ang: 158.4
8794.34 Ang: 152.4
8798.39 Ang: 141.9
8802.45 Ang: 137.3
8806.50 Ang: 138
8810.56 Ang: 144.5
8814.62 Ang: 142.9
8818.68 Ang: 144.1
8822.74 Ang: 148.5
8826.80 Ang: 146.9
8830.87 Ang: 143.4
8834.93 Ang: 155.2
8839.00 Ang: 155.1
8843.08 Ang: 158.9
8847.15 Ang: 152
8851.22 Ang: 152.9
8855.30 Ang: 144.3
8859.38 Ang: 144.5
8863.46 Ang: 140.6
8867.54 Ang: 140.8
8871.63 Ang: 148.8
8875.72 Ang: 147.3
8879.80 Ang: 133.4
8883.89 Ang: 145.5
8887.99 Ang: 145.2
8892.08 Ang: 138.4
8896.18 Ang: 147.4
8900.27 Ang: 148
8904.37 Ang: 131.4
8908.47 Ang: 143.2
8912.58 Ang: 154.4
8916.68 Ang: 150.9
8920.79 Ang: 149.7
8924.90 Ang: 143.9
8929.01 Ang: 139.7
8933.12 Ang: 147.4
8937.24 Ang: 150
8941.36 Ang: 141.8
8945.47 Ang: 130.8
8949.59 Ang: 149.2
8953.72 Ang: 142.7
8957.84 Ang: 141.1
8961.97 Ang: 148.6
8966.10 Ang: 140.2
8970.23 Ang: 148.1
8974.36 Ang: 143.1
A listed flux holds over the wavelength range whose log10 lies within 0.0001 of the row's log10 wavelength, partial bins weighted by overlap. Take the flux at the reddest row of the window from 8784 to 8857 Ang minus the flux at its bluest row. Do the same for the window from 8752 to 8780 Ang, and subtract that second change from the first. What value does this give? -12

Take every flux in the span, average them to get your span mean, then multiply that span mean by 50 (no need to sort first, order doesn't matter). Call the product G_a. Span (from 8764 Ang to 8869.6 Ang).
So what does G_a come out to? 7325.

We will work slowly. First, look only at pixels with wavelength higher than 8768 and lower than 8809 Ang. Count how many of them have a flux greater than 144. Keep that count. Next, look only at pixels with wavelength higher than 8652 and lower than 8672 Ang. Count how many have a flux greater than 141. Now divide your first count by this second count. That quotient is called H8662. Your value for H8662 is 5.00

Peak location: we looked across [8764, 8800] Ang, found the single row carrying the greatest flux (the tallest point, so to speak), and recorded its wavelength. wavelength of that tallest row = 8790.29 Ang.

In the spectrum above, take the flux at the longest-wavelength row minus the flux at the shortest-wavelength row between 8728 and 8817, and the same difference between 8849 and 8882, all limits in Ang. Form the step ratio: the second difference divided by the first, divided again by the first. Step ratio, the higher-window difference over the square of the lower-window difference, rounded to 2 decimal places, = -1.28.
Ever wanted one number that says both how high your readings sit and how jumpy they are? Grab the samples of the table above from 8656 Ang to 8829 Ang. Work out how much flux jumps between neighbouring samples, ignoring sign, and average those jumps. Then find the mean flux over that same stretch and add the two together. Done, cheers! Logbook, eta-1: 150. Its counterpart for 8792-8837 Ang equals 150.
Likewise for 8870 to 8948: 151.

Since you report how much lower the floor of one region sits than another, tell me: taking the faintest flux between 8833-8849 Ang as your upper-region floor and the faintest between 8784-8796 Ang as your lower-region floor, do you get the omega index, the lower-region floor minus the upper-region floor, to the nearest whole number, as 0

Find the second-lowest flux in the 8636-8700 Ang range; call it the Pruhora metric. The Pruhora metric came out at 112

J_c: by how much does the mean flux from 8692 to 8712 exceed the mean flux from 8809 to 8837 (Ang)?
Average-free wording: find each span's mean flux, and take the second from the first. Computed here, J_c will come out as -5.3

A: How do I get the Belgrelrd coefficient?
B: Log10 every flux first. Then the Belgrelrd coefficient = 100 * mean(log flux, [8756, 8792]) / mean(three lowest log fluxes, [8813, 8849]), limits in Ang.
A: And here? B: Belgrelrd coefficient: 100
